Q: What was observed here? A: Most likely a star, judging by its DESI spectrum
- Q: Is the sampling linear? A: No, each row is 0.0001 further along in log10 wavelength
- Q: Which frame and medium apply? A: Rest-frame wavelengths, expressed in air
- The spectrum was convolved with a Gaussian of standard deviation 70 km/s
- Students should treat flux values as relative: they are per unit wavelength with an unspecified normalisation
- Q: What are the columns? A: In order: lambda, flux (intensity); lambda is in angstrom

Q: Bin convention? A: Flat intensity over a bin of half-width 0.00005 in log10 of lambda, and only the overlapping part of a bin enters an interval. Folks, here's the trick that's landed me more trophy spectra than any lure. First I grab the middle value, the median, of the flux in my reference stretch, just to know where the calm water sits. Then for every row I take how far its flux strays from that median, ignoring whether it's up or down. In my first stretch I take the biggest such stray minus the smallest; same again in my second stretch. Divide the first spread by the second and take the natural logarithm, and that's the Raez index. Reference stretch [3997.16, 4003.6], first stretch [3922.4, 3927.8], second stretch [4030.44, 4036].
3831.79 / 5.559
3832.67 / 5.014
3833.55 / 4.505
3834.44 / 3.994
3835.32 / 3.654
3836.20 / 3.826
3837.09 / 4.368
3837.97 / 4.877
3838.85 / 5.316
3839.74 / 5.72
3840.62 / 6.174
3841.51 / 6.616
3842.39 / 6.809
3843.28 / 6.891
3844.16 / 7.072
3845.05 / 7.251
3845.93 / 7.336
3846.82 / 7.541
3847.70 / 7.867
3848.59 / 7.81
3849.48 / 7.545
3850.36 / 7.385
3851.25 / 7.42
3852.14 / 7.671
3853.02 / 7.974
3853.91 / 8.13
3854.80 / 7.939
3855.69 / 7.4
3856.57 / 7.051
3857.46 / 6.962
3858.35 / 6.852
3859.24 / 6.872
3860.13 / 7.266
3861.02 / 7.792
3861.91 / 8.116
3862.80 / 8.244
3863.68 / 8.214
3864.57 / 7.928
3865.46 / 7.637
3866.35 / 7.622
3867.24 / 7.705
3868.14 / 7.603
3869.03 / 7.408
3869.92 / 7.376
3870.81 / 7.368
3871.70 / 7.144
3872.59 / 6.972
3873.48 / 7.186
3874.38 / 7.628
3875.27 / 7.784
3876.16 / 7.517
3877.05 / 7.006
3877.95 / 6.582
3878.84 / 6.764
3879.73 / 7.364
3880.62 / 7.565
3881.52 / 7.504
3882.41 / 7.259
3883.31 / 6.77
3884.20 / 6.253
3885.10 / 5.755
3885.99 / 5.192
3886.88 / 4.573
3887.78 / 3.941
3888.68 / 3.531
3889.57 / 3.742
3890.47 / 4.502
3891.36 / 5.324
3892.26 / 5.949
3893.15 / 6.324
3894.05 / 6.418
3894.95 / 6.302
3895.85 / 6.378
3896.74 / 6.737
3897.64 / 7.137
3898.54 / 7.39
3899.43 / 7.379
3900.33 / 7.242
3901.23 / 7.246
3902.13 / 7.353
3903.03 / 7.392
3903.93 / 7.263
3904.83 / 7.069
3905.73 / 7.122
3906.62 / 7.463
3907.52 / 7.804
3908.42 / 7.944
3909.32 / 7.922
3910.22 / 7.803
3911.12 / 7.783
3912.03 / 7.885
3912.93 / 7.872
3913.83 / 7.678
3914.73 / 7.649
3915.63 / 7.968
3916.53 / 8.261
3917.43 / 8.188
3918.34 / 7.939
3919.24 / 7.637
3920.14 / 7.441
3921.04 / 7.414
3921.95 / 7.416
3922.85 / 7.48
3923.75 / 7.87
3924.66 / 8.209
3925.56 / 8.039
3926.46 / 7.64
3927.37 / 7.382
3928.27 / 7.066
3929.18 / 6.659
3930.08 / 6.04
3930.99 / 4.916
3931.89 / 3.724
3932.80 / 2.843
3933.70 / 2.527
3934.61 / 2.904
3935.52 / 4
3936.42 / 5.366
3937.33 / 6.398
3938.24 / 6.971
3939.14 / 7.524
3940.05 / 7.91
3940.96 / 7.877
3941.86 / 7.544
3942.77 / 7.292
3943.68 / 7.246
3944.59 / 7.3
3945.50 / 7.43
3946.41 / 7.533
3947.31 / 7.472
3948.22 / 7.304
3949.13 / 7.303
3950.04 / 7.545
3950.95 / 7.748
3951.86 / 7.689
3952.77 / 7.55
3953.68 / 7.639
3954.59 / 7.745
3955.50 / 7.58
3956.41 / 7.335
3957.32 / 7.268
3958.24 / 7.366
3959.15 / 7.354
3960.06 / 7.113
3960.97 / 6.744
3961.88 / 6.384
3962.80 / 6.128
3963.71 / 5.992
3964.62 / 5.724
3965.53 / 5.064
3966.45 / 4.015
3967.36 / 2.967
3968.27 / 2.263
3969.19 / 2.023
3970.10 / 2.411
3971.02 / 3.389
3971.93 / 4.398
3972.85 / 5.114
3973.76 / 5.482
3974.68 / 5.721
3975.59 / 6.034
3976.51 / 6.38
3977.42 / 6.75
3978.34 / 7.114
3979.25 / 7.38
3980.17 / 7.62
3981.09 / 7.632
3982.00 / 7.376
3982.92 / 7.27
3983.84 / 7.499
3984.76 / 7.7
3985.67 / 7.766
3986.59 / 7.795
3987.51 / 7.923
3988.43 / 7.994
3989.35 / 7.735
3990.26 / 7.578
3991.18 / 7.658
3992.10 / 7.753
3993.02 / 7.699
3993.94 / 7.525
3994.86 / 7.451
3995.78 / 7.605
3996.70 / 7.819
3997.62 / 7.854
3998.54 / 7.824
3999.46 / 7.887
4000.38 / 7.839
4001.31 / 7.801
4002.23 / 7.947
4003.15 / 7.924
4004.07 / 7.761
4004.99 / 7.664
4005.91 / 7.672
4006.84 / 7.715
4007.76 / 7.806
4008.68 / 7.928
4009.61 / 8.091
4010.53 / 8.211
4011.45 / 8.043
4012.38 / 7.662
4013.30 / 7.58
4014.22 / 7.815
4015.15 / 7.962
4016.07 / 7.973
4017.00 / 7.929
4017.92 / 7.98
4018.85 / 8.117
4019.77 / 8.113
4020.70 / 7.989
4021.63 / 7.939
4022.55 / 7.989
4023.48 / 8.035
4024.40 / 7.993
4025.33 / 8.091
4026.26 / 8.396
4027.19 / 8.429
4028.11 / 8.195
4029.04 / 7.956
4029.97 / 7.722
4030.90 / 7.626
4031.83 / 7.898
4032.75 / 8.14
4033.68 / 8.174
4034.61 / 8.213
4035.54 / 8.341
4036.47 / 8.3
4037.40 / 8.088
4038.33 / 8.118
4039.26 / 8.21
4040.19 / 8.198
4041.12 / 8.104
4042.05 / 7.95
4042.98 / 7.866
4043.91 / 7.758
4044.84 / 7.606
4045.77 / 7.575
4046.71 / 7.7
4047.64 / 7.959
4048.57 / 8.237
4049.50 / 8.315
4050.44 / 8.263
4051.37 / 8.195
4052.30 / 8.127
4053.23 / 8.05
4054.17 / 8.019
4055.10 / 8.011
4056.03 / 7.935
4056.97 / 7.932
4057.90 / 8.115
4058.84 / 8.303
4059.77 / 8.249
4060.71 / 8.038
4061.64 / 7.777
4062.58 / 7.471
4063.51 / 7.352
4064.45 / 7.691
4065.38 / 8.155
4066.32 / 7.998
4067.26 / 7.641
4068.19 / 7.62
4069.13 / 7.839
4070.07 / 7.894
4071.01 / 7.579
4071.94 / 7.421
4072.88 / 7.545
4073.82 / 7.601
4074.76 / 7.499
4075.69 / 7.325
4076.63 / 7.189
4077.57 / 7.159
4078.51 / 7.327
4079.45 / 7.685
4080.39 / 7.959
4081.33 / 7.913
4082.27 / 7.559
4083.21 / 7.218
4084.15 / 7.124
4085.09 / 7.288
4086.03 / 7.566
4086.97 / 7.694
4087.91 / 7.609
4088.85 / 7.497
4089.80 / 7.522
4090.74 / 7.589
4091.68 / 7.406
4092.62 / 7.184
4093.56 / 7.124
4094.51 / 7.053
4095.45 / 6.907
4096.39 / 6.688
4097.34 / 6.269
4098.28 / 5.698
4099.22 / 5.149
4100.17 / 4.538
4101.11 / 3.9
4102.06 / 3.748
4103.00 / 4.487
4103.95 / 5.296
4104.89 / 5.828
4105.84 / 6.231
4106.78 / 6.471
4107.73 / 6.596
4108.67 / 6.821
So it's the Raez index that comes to 0.0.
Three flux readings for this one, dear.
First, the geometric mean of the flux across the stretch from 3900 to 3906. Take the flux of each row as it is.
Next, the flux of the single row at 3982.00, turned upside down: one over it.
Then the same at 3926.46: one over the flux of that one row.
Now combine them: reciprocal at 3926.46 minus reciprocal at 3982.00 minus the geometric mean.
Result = -7.2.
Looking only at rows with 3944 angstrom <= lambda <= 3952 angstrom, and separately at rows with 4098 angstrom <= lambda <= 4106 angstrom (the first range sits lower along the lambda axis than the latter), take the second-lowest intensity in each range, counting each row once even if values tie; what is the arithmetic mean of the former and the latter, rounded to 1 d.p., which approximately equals 5.6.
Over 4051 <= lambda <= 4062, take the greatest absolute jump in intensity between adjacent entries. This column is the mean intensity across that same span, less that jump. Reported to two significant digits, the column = 7.8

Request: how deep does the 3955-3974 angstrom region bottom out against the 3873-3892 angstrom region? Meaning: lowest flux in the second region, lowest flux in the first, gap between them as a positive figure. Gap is 1.5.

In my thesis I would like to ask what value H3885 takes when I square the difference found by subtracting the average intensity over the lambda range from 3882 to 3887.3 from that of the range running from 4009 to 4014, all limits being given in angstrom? 3.8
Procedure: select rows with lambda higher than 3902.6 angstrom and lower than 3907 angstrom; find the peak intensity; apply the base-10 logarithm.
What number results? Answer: 0.873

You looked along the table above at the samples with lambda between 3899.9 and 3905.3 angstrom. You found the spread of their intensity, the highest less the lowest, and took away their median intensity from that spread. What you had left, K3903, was -6.93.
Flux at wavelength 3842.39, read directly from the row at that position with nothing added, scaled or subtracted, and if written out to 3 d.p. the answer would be 6.809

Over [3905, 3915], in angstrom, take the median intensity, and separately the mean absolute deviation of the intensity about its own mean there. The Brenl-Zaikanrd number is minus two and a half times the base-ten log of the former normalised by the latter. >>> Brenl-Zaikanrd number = -4.1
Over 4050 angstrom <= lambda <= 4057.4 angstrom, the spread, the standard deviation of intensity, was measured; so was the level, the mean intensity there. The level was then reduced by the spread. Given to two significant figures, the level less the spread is 8.0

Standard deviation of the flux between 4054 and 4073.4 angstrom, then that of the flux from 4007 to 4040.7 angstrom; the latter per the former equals 0.7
